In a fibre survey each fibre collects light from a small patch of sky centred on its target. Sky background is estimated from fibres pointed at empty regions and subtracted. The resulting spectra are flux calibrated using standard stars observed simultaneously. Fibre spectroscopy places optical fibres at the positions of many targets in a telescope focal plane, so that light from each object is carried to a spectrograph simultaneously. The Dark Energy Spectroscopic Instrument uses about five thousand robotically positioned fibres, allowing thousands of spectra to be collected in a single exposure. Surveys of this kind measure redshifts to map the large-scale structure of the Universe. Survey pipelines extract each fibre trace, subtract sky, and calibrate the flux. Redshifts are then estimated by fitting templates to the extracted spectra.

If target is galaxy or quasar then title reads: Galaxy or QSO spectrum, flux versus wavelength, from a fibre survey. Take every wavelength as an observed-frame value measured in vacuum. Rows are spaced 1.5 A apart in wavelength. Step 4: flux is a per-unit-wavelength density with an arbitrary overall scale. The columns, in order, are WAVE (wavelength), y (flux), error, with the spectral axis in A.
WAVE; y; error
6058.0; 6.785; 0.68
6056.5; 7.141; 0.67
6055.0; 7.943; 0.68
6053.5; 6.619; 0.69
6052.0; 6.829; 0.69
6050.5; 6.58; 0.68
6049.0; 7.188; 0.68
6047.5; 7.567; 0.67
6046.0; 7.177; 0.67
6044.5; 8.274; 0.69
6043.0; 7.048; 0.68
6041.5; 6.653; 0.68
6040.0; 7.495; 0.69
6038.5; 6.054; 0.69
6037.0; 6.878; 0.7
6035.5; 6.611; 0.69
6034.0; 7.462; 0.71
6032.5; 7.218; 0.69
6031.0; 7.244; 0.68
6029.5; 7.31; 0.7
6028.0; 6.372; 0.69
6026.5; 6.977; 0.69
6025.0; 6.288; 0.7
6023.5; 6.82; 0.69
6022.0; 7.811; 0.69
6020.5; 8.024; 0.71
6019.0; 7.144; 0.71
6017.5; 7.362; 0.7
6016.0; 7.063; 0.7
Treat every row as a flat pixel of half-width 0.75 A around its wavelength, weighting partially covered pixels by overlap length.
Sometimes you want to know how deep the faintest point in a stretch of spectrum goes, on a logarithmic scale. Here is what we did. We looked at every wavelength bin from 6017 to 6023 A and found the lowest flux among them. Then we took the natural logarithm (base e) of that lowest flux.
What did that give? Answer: 1.97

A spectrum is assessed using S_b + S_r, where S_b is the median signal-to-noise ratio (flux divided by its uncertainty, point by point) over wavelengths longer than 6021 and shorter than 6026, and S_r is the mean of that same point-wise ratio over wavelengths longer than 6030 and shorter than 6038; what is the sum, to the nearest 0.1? 20.1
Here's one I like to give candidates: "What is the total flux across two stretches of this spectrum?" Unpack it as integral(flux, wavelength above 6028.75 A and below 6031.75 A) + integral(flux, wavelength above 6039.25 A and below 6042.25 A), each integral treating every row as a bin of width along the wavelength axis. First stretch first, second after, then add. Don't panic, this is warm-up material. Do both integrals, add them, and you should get 43.1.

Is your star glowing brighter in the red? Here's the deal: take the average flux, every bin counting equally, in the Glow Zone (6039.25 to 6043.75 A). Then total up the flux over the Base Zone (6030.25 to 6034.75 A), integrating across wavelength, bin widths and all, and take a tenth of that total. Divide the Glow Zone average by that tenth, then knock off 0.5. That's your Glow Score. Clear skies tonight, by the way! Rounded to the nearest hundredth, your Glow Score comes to 1.65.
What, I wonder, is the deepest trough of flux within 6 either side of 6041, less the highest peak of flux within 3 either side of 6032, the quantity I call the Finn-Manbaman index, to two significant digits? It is -1.4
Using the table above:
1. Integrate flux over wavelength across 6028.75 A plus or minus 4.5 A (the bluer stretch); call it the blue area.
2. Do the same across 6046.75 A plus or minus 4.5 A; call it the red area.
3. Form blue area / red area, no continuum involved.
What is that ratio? 0.94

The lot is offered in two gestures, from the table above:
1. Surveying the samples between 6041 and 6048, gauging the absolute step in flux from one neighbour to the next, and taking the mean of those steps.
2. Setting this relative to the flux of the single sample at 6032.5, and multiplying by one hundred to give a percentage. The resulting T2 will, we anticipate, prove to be 10.8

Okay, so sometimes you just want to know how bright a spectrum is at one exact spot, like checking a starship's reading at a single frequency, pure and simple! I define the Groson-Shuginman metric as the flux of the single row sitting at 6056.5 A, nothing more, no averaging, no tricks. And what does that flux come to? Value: 7.141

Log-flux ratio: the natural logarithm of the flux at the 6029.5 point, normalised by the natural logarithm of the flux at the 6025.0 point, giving 1.08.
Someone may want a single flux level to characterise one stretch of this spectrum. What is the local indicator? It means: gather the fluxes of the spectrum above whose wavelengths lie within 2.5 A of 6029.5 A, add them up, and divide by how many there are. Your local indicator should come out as 7.0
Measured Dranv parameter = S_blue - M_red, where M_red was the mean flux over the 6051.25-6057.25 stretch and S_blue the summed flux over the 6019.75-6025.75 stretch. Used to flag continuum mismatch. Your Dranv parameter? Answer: 21.8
